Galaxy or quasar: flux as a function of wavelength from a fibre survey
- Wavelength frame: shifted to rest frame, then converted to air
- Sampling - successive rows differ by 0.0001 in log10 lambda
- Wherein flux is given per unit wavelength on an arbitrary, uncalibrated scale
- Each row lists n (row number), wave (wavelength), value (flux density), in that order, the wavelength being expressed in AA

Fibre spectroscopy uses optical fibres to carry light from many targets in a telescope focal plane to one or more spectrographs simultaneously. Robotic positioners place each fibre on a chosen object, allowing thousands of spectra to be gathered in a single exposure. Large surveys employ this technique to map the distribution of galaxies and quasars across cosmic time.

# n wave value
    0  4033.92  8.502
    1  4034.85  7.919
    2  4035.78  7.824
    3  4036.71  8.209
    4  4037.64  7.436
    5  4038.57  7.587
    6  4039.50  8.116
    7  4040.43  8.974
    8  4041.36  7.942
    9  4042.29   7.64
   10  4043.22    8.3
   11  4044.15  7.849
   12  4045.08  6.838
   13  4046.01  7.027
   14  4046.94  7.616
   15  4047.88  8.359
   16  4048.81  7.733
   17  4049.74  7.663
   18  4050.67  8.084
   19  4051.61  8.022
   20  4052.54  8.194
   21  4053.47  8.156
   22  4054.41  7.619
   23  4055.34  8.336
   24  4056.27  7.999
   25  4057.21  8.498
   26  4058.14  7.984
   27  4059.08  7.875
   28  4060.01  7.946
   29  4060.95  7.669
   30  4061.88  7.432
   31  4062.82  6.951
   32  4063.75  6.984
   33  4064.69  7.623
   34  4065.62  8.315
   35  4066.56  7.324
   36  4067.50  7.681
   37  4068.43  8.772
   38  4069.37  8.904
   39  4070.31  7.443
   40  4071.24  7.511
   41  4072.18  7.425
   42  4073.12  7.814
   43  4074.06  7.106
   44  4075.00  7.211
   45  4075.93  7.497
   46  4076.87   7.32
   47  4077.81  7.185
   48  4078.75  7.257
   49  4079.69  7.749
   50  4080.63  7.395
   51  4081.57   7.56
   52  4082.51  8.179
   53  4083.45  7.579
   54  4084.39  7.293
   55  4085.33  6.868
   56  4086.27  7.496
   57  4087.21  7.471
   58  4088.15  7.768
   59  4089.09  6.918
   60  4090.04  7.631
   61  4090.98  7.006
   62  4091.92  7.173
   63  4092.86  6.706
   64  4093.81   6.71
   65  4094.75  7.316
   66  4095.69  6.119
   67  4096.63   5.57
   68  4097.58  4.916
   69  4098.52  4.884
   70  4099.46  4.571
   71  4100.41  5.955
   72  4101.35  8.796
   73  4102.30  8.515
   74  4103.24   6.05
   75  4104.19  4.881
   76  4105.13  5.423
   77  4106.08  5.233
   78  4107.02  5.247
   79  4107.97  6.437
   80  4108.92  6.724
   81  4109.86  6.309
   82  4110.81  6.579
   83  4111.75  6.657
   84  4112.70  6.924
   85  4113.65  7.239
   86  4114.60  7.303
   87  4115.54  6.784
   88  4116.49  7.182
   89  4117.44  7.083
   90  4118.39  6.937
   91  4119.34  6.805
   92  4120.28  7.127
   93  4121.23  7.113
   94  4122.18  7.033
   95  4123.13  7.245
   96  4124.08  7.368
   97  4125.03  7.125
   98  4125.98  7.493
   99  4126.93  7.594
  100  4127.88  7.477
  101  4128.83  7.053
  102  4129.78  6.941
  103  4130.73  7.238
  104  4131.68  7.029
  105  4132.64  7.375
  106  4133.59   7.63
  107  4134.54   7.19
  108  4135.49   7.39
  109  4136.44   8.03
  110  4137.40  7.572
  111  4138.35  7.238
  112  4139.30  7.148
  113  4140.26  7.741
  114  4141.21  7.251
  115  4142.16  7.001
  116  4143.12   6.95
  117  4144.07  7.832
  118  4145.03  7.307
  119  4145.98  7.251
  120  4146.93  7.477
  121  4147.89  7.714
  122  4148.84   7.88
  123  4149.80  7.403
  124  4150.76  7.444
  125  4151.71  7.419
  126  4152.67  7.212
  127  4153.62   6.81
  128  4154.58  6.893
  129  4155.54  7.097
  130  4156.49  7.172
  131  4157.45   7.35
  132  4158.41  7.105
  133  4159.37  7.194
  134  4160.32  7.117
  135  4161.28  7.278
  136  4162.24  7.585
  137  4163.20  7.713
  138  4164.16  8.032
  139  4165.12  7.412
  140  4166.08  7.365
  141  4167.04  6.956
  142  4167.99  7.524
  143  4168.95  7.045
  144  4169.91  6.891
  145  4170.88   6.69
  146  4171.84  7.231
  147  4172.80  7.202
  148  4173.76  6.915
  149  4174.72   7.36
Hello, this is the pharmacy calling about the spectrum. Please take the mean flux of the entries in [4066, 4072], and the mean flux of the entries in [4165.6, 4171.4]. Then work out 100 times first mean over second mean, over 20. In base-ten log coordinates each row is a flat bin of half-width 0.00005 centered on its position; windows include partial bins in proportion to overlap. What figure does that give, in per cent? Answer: 5.6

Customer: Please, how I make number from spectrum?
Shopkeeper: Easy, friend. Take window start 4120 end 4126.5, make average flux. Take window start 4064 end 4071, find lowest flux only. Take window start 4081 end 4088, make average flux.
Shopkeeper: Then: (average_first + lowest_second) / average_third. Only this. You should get 1.94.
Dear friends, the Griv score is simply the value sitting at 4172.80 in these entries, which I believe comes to 7.202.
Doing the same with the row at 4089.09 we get 6.918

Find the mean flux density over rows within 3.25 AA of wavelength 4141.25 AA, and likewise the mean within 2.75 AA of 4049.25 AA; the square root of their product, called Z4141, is 7.60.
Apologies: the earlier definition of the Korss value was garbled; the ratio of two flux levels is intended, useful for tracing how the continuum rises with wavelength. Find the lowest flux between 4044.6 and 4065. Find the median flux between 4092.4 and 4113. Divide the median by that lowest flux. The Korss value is 0.91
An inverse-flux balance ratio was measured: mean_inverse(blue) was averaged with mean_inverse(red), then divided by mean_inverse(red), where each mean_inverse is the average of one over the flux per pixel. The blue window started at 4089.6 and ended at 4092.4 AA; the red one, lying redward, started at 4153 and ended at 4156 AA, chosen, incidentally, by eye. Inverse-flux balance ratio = 0.98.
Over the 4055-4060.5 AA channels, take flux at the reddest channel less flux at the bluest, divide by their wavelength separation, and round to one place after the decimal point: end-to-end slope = -0.1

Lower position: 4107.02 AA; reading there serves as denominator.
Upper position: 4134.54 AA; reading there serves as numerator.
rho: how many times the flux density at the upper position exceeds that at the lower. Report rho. 1.37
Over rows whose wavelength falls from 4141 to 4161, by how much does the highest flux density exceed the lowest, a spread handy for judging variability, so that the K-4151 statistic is 1.1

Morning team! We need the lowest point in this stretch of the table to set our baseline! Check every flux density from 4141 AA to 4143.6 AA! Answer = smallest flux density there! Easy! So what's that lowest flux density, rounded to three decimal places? 6.950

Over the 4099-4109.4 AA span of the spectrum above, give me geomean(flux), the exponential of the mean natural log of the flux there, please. 6.04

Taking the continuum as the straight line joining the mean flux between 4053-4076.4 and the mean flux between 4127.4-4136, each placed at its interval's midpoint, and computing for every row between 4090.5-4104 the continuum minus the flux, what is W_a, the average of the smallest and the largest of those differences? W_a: 0.81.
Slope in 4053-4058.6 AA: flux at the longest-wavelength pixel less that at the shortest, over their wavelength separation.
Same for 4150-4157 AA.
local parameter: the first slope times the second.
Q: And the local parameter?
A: 0.002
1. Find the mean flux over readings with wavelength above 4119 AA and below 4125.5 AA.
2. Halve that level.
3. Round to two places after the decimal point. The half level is 3.56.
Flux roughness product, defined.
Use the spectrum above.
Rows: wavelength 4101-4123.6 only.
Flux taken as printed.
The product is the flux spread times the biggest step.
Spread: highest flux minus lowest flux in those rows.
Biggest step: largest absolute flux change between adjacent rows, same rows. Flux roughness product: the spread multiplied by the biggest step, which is 10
